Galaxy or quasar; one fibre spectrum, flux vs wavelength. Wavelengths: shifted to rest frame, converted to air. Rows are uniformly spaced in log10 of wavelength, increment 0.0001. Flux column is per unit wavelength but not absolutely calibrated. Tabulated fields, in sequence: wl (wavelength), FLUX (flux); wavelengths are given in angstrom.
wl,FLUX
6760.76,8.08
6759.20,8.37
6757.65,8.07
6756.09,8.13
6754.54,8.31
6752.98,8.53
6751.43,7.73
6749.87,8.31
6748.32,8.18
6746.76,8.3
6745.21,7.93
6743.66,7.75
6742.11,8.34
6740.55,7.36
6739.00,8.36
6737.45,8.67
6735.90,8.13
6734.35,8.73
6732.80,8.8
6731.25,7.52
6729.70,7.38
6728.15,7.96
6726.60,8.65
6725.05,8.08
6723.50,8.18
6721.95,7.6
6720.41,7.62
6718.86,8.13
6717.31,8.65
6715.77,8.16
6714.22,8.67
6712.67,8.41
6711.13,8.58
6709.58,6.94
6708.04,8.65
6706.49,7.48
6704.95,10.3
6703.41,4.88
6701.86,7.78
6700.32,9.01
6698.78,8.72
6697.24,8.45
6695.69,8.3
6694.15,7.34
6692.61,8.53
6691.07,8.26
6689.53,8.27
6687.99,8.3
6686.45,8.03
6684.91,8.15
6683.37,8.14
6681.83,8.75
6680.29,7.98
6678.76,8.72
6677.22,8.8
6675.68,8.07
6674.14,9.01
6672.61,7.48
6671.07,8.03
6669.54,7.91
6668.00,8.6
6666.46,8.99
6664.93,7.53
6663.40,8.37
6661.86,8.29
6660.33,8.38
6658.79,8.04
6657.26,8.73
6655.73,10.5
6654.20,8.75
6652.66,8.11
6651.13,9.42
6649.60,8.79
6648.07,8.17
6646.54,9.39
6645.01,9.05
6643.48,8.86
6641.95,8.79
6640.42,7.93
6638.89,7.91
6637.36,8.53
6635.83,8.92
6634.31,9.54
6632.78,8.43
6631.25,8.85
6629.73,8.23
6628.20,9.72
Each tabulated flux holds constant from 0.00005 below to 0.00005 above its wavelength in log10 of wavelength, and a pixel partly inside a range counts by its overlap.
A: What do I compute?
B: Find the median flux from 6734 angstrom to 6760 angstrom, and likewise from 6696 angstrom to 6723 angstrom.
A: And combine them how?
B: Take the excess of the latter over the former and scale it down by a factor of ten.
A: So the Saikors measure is 0.01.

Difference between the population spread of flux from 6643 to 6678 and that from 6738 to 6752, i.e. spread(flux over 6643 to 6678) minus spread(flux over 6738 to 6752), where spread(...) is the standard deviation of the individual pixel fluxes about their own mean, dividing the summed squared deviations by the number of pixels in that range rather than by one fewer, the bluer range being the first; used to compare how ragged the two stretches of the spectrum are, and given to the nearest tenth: 0.3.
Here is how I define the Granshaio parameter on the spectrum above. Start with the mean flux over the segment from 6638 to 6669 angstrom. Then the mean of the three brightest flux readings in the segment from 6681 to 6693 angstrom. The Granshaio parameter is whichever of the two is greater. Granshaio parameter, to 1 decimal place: 8.6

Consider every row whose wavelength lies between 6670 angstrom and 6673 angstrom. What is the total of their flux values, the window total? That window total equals 15.5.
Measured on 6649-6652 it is 18.2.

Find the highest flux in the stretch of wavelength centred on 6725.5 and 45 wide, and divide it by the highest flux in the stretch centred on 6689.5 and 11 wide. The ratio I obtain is 1.208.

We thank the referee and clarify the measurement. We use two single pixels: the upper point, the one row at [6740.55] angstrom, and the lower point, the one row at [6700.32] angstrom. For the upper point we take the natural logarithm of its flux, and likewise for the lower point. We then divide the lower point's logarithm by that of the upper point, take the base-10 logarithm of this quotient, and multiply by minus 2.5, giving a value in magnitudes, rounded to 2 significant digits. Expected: -0.10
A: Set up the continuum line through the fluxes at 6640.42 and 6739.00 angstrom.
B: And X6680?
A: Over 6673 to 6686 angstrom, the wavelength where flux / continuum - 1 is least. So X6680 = 6680.29 angstrom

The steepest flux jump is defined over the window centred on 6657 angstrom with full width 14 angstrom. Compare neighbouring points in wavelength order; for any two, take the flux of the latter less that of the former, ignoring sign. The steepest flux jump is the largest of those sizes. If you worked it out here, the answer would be 1.8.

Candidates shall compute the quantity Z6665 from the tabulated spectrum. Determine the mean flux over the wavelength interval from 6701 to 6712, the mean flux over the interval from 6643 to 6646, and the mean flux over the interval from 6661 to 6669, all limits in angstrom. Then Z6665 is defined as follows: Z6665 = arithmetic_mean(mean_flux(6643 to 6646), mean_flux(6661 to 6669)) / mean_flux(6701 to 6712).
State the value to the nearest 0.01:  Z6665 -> 1.11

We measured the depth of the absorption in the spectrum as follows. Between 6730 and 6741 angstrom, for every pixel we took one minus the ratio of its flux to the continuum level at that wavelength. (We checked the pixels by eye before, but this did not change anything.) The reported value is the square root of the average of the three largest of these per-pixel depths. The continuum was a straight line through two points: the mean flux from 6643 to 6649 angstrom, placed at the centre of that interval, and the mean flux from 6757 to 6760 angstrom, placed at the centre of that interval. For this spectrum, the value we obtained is 0.29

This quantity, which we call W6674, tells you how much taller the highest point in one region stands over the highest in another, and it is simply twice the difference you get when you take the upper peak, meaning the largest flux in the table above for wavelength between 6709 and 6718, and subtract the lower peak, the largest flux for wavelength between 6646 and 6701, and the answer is -4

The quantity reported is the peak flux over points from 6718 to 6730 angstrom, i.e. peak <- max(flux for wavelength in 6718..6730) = 8.65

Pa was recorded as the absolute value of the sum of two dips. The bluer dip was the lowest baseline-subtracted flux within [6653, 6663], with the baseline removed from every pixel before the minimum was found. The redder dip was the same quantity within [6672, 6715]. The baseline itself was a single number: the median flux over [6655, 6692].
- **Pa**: 3.6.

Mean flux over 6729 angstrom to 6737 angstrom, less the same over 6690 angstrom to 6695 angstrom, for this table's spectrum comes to 0.1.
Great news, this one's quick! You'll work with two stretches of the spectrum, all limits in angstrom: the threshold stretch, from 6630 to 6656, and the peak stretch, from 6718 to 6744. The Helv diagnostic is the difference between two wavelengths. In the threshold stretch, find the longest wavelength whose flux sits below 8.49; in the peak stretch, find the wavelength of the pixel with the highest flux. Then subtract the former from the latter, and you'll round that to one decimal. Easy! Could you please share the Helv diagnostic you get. 80.1 angstrom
